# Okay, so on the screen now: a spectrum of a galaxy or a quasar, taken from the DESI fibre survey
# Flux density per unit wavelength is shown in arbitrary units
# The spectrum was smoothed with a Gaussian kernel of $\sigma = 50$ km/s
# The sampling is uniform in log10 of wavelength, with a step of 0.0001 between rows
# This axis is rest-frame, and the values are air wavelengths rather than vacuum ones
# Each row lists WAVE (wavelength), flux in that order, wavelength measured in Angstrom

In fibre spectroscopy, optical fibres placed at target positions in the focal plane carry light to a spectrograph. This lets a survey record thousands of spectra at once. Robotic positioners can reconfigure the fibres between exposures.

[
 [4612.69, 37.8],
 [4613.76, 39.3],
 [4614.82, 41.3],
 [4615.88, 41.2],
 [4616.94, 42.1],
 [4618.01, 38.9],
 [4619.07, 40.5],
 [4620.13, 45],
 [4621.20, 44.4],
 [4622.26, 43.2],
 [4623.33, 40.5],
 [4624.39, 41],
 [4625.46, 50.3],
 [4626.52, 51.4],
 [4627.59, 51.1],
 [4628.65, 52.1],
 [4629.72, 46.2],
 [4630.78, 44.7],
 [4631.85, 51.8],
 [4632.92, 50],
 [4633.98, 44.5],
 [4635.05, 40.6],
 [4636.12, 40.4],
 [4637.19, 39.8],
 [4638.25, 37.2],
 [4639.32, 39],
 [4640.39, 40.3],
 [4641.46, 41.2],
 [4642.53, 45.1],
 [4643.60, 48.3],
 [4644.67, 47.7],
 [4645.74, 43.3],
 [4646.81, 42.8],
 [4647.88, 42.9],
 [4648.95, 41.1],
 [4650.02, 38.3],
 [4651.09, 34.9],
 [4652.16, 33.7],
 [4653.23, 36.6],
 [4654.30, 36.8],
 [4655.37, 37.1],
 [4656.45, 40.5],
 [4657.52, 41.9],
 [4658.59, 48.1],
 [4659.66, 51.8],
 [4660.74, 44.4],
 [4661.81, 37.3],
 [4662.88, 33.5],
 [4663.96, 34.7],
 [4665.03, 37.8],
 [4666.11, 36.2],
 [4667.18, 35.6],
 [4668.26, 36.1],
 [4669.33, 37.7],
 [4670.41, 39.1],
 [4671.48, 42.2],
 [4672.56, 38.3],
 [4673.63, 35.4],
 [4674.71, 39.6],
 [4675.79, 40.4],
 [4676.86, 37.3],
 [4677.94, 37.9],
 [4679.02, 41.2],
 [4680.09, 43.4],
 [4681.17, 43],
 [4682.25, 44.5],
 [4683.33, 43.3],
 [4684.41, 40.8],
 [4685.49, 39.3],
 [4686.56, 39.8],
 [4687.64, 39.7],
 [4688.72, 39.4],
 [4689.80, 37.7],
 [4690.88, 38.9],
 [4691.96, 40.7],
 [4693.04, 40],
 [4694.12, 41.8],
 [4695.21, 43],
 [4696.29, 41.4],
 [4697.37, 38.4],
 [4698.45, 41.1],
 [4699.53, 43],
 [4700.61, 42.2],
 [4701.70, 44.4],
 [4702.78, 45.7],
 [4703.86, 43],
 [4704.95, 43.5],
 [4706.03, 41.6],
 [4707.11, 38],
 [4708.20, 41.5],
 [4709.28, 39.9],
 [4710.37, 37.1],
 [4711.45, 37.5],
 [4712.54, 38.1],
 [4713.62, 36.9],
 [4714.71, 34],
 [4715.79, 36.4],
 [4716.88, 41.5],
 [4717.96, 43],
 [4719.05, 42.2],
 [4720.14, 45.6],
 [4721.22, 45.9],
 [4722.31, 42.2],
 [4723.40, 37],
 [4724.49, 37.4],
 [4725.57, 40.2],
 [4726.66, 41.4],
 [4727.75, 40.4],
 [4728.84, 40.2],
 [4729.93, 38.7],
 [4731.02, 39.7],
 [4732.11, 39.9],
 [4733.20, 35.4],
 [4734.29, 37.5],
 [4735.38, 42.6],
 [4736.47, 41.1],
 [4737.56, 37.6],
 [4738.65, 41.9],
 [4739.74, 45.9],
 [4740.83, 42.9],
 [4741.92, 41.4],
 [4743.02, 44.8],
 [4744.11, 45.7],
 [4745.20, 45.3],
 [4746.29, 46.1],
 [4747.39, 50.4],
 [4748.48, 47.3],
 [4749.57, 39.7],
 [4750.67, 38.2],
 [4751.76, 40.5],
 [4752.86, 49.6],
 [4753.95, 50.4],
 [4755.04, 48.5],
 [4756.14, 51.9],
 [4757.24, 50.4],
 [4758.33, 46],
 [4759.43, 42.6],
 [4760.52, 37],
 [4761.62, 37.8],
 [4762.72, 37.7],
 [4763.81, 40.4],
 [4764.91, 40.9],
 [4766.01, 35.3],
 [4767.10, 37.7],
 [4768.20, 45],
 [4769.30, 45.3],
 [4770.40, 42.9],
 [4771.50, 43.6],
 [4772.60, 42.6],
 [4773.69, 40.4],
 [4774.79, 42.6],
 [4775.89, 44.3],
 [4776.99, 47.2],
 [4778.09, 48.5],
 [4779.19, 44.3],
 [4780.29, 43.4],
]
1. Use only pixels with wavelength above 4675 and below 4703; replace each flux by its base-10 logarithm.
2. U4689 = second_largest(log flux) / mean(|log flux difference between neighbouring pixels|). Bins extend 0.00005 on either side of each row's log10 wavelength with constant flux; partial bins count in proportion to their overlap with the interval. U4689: 99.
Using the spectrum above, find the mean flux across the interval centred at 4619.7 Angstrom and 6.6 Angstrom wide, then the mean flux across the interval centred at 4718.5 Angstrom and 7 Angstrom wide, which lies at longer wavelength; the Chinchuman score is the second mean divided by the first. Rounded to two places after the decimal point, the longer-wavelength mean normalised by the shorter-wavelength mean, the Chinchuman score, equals 1.00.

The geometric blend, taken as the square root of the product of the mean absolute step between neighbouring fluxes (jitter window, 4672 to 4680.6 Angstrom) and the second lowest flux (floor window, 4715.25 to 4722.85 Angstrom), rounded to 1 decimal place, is 10.1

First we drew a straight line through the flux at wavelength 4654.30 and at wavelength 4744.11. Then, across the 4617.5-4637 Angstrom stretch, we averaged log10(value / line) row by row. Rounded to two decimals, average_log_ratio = 0.12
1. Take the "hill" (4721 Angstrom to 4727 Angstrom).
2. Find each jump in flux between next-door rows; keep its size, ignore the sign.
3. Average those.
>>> 2.7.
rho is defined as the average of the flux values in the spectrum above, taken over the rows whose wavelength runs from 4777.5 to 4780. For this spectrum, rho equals 46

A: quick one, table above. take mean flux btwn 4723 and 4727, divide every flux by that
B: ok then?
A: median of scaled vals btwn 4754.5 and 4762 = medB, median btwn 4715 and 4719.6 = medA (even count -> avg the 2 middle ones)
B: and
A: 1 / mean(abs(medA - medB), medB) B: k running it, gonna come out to 1.6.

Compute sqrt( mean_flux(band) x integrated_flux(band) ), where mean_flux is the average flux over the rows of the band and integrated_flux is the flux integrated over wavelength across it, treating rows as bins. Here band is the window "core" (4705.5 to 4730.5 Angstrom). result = 199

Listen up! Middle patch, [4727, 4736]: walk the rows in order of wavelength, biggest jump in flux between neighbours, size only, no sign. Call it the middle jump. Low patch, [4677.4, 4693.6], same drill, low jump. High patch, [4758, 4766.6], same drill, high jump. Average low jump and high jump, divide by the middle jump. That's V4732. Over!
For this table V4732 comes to 0.87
